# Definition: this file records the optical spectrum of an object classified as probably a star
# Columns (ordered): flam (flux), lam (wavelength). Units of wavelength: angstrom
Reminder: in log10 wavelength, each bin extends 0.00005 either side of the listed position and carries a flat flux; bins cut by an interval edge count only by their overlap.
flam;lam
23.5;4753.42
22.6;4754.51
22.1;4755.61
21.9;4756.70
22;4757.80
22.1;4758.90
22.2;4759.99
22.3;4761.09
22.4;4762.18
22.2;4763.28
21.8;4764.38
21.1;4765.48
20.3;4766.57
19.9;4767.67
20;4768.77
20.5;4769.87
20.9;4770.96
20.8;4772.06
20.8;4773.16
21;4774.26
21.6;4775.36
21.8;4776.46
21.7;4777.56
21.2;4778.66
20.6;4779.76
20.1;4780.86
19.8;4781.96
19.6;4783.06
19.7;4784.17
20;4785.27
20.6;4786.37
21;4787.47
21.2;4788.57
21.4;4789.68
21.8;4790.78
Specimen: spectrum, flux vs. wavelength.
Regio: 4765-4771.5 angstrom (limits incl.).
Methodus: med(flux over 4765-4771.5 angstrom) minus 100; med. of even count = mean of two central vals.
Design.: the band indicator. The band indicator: -79.6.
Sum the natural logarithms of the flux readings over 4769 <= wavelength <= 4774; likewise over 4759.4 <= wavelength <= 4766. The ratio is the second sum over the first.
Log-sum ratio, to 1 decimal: 1.5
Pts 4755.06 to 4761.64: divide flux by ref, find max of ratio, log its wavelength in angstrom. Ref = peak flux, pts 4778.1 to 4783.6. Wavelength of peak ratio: 4761.09 angstrom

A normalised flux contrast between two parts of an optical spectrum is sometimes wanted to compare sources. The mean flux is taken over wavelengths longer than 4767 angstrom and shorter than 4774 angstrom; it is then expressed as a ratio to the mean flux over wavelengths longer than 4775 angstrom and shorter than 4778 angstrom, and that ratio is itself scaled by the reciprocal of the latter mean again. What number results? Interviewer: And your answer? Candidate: 0.0435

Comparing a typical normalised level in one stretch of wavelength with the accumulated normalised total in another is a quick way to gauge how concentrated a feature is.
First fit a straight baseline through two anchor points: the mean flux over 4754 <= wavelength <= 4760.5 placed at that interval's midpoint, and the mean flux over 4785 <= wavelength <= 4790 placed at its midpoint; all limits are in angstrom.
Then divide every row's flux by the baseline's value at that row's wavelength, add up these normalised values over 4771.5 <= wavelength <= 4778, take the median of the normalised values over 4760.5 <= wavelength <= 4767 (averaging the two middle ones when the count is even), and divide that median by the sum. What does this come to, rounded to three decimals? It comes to 0.169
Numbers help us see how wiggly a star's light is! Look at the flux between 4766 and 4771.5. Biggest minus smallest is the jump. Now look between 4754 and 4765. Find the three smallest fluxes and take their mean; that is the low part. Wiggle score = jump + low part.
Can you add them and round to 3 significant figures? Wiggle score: 22.9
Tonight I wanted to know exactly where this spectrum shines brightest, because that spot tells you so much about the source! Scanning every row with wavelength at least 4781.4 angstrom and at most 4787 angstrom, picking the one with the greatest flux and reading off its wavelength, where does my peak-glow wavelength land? 4786.37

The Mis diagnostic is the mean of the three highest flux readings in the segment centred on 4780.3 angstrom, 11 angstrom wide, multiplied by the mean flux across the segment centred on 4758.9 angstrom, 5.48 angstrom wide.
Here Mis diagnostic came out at 480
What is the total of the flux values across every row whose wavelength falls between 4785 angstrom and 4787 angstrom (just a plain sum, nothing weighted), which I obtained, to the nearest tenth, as 40.6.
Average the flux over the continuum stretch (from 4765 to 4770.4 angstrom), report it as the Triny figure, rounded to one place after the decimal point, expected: 20.4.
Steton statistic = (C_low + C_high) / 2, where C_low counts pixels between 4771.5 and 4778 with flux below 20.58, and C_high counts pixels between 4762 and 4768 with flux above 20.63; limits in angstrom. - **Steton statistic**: 2.0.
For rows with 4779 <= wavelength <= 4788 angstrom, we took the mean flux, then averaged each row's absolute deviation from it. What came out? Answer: 0.42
